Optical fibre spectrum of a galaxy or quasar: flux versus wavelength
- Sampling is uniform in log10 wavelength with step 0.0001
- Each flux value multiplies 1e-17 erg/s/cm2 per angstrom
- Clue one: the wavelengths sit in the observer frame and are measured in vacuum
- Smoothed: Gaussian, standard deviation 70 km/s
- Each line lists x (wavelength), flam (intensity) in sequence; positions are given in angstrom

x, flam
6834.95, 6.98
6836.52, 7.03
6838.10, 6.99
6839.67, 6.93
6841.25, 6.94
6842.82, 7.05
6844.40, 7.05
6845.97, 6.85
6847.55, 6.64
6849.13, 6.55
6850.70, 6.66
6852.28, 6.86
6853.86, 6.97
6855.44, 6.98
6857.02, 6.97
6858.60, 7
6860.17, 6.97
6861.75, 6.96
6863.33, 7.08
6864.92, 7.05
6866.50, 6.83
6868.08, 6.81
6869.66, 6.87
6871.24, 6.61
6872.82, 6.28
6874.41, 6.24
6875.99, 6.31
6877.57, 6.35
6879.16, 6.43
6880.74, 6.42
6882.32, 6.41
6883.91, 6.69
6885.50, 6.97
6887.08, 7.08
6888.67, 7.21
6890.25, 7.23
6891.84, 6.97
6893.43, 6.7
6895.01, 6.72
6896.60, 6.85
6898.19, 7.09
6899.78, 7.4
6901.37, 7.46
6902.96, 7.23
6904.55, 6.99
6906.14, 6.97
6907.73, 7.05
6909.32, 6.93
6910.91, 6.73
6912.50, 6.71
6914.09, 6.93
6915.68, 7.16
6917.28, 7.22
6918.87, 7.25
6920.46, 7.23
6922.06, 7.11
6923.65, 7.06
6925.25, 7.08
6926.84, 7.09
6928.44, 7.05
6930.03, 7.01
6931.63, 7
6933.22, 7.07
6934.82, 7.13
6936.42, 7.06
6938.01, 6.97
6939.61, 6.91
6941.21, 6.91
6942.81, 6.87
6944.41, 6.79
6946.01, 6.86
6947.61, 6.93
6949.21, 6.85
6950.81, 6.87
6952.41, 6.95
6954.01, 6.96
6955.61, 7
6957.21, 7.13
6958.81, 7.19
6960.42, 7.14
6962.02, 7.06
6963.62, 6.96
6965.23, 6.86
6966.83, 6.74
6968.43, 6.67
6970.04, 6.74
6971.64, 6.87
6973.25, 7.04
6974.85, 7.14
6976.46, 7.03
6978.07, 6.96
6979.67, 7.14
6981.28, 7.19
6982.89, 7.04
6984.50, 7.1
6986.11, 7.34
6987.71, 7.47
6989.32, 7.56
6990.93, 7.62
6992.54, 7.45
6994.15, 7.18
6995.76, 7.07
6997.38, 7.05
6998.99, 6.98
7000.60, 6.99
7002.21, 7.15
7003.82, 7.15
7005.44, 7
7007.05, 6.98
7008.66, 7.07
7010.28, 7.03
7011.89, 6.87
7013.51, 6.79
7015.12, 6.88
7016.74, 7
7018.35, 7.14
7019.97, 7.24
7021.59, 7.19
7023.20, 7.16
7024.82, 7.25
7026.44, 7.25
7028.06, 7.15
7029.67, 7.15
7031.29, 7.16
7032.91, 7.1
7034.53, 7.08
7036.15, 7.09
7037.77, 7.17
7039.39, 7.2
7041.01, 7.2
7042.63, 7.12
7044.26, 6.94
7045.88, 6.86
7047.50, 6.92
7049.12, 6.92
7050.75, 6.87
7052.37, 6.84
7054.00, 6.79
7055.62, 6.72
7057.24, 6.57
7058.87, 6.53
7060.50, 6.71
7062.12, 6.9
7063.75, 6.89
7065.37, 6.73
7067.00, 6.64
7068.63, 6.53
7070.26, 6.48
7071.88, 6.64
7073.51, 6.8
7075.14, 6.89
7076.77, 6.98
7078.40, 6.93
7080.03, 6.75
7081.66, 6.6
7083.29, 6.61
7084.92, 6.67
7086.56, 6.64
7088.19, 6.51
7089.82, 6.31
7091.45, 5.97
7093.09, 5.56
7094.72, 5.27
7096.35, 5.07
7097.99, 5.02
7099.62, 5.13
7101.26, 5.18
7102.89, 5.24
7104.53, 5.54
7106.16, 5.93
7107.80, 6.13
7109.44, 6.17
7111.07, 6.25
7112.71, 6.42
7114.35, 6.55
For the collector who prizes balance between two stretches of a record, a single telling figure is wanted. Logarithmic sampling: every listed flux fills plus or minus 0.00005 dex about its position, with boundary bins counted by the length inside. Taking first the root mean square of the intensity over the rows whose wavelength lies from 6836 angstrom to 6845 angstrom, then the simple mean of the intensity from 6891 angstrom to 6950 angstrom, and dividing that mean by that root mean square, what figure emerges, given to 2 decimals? 1.00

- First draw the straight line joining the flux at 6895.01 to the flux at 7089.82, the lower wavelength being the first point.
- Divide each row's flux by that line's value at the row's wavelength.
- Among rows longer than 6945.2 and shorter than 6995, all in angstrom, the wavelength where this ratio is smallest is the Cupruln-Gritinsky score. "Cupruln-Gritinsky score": 6968.43 angstrom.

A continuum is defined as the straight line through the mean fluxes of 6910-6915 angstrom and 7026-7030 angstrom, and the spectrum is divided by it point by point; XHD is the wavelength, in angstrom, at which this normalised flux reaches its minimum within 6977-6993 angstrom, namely 6978.07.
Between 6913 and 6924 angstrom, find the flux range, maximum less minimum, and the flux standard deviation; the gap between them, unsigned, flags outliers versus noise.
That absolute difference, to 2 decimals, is 0.21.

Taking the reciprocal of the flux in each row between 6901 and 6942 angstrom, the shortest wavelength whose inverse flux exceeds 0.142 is 6904.55 angstrom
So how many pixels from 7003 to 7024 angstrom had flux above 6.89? 10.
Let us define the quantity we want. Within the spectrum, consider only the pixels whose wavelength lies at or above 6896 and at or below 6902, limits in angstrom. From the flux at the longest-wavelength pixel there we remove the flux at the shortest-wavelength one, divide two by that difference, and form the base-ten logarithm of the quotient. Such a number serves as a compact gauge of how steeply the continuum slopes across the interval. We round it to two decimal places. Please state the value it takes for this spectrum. 0.52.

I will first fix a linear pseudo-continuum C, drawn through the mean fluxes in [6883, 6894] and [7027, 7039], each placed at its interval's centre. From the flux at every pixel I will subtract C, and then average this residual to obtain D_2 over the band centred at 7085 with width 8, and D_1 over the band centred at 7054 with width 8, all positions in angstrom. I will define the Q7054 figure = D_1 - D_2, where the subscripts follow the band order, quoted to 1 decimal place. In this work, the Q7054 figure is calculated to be 0.2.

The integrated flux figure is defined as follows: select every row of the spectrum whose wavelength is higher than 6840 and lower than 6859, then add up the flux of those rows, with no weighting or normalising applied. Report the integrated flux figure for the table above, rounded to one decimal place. 82.5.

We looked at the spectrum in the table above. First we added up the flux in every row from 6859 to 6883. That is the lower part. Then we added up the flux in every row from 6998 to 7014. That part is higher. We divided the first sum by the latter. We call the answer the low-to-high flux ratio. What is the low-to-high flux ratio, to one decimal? 1.4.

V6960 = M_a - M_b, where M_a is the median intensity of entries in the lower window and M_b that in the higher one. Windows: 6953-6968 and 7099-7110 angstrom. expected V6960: 1.5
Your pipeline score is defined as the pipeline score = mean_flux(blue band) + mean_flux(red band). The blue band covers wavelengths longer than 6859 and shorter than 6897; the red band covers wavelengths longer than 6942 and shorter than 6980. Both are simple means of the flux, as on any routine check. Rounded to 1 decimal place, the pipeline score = 13.7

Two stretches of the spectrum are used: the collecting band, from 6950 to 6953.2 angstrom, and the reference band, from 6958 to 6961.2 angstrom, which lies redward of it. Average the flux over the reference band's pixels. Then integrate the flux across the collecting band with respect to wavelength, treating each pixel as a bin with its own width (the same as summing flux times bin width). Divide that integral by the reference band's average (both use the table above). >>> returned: 3.09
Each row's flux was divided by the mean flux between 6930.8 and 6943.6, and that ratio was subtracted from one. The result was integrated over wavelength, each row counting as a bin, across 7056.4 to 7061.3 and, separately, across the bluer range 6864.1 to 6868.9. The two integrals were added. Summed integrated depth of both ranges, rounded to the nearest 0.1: 0.3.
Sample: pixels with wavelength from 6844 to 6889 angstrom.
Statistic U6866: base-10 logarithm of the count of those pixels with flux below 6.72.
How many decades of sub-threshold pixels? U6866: 1.1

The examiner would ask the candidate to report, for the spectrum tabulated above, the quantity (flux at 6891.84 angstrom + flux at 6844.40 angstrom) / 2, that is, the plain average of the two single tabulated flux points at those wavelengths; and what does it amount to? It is 7.01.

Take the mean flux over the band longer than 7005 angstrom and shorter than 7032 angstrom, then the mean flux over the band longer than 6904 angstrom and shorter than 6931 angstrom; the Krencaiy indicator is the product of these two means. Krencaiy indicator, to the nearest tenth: 49.8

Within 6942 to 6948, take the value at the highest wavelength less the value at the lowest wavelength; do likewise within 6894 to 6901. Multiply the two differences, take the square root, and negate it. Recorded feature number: -0.20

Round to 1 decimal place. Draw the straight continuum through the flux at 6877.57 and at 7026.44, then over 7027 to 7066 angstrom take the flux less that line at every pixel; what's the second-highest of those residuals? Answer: -0.1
